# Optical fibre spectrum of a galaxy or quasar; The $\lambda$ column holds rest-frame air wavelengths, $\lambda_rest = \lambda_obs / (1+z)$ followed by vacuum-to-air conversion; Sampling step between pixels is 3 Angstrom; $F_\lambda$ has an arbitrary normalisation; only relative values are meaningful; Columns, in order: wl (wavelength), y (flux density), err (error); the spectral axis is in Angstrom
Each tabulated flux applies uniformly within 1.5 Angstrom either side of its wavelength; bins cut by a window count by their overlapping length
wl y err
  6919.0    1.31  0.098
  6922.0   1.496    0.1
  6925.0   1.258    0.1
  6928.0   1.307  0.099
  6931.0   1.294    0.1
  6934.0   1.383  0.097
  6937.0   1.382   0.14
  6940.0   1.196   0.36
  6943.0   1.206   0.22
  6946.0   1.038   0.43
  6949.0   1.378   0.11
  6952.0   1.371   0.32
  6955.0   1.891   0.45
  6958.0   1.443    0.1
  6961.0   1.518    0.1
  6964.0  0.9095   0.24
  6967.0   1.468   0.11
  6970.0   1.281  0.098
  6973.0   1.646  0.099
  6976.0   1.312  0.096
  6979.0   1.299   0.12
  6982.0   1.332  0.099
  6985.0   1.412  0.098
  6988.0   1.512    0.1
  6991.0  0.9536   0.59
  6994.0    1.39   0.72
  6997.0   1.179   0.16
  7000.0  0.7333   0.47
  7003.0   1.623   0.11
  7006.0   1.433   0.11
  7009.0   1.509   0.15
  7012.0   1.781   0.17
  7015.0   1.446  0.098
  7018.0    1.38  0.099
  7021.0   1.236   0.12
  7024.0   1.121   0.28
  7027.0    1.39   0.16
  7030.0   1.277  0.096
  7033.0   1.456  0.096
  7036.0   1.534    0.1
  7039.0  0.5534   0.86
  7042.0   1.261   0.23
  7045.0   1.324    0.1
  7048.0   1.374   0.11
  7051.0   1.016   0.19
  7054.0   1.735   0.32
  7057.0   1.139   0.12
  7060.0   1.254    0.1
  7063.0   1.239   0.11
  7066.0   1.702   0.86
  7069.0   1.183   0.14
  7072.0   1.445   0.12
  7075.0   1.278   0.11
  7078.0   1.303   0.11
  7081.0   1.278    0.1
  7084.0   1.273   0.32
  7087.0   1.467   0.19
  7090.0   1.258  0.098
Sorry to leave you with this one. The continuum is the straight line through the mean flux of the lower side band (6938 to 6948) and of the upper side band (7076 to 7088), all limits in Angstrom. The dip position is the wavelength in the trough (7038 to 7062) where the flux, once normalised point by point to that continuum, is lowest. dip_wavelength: 7039.0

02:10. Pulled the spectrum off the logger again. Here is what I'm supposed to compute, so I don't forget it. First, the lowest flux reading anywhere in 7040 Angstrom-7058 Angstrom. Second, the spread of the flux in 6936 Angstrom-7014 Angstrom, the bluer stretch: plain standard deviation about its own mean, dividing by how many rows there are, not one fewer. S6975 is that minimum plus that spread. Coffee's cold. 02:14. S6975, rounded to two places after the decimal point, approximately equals 1.27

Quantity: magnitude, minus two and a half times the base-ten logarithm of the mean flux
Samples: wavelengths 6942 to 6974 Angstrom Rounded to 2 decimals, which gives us -0.35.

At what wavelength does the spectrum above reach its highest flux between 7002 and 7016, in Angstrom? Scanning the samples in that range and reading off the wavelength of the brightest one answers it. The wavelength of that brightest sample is 7012.0 Angstrom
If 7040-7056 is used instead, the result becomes 7054.0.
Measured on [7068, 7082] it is 7072.0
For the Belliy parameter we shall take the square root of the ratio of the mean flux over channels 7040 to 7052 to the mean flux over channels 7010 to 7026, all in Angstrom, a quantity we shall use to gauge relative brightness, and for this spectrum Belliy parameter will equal 0.94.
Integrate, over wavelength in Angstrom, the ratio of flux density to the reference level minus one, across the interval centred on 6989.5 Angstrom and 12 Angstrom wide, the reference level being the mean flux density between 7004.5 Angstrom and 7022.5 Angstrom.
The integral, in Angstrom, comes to -1.21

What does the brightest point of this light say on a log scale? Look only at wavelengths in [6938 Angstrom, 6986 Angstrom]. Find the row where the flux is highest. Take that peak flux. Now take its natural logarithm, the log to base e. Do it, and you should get 0.64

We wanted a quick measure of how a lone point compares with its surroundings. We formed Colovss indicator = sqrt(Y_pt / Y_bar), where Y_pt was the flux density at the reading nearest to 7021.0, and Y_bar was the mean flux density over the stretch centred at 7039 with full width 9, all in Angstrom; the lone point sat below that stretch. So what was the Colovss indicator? 1.052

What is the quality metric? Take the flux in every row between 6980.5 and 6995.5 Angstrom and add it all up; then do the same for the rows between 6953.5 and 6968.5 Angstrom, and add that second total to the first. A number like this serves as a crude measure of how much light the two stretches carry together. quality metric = 13.8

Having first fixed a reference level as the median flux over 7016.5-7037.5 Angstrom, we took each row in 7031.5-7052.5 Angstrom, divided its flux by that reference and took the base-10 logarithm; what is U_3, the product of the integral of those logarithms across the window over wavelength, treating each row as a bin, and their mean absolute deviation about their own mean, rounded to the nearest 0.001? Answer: -0.170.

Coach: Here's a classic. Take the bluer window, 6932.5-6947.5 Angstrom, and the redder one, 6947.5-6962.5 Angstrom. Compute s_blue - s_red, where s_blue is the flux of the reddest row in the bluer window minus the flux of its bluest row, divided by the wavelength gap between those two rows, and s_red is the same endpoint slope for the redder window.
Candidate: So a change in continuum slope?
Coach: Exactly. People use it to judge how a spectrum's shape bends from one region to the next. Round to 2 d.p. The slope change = -0.04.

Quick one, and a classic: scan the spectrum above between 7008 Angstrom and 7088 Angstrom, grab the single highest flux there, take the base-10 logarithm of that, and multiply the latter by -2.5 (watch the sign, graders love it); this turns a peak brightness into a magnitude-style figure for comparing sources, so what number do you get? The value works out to -0.63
